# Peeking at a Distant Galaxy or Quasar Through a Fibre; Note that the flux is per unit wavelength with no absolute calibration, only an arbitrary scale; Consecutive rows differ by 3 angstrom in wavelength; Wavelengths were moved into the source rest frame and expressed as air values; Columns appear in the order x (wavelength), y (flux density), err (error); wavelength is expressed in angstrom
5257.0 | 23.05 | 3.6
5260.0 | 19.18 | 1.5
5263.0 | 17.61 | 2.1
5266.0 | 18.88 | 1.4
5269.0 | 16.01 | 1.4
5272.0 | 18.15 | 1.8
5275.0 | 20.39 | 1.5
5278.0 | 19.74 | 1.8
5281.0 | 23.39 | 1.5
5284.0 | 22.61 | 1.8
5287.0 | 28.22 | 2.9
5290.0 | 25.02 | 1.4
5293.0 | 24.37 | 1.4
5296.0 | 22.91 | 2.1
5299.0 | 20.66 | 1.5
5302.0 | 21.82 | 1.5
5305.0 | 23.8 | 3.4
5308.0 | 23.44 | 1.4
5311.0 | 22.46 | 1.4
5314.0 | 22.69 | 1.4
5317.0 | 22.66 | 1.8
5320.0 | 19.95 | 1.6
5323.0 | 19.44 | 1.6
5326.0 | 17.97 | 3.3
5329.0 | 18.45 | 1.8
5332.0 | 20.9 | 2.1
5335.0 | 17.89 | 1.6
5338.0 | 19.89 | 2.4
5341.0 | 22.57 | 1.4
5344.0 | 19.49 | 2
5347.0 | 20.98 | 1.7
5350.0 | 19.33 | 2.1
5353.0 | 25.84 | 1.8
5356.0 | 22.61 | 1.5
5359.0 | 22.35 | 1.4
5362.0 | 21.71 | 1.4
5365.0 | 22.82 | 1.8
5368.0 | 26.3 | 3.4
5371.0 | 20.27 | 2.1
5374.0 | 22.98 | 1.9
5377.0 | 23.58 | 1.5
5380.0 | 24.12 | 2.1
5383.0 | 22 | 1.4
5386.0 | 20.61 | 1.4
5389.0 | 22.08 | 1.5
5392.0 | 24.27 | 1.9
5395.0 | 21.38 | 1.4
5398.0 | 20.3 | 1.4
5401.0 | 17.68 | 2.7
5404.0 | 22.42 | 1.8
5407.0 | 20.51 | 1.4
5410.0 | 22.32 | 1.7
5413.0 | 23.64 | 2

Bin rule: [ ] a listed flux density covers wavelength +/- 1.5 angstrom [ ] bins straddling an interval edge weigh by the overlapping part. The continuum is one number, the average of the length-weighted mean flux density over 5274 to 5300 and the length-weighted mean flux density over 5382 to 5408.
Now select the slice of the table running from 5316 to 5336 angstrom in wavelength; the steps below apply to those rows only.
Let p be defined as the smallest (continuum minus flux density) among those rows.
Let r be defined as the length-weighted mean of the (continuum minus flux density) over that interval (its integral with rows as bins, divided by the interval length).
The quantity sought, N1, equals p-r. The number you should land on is -3.1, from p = -0.5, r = 2.6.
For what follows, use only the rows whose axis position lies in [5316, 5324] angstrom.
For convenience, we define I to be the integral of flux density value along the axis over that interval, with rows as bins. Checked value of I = 165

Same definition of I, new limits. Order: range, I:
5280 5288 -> 197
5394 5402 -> 159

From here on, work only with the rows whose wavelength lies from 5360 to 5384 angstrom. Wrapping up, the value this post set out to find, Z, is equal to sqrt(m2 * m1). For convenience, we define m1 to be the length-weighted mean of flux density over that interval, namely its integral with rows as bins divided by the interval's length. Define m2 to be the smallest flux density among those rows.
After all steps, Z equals 21.6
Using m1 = 23.0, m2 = 20.27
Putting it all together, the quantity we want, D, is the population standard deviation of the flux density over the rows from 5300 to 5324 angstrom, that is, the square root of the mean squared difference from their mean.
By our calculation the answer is 1.5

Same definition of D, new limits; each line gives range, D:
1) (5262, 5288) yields 3.5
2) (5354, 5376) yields 1.7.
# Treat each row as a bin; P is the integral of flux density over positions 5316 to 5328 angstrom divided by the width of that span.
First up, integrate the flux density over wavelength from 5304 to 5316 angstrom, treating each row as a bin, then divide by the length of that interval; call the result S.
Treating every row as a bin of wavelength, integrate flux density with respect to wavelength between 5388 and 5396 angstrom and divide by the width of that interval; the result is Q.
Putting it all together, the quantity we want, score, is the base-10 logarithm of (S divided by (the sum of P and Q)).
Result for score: -0.266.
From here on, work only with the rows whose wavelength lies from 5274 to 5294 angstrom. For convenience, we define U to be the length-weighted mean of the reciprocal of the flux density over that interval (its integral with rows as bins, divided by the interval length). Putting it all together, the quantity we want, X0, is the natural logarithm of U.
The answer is -3.14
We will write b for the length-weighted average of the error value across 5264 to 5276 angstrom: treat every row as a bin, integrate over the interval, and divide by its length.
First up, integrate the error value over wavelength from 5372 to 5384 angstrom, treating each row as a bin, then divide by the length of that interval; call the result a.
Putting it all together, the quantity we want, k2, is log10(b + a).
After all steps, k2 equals 0.52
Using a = 1.75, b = 1.55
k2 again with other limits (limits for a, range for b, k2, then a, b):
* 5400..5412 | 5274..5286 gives 0.55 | 1.87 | 1.71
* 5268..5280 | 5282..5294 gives 0.55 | 1.63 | 1.88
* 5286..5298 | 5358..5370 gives 0.59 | 1.89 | 2.03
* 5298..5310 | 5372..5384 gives 0.57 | 1.95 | 1.75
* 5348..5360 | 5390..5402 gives 0.55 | 1.71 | 1.80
